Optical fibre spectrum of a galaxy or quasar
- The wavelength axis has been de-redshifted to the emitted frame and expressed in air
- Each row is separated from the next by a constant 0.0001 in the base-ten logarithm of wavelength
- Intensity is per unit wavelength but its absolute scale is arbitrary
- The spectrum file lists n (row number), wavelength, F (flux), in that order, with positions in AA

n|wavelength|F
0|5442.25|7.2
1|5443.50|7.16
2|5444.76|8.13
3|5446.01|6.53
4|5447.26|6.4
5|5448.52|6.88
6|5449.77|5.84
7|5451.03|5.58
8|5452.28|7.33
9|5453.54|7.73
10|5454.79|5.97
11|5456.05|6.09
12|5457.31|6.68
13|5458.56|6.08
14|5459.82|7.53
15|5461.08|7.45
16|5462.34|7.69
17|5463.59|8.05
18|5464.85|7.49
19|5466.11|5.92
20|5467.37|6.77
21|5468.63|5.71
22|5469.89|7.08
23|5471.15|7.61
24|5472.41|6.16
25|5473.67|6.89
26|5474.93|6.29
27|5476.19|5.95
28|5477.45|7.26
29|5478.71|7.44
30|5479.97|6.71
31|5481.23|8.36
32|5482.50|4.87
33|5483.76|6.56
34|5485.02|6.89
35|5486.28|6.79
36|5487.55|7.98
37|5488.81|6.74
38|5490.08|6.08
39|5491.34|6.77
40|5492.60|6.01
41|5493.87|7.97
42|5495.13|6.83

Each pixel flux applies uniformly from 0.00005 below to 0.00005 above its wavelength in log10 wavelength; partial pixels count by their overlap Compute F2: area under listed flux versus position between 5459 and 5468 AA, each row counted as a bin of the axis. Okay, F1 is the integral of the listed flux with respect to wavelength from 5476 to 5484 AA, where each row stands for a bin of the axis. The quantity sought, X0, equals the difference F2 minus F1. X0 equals 11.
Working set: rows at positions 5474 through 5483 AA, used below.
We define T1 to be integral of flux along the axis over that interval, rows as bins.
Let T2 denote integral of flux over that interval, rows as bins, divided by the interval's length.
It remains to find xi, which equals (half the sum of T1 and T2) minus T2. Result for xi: 26.9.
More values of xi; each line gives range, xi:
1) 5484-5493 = 27.1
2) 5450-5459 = 25.9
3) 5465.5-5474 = 24.7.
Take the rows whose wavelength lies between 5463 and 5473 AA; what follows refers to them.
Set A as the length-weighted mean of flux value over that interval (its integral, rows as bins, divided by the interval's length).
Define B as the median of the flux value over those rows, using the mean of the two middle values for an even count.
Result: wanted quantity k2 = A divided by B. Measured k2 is 0.99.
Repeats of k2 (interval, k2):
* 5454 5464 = 0.98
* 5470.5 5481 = 1.01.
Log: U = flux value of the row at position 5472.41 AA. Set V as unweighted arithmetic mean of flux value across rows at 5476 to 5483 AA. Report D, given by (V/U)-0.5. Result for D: 0.60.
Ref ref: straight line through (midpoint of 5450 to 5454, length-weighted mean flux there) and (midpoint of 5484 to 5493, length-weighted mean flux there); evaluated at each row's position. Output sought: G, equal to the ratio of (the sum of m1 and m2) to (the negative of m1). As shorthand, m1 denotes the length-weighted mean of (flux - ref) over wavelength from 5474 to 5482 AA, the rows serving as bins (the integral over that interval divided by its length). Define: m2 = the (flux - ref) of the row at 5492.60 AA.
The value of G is 3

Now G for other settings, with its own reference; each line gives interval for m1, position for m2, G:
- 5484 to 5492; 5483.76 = 1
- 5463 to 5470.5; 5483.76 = 1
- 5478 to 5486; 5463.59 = -28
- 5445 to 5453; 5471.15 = 3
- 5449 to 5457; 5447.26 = -2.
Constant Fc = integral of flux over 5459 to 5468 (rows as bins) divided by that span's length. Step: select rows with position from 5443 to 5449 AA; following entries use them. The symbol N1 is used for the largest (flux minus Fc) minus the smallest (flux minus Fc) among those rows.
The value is 1.7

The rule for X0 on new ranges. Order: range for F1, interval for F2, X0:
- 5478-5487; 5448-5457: -3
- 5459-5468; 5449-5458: -7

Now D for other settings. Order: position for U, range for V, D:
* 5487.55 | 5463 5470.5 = 0.36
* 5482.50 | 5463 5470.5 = 0.90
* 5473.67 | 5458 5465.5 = 0.57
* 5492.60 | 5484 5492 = 0.64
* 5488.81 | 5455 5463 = 0.53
